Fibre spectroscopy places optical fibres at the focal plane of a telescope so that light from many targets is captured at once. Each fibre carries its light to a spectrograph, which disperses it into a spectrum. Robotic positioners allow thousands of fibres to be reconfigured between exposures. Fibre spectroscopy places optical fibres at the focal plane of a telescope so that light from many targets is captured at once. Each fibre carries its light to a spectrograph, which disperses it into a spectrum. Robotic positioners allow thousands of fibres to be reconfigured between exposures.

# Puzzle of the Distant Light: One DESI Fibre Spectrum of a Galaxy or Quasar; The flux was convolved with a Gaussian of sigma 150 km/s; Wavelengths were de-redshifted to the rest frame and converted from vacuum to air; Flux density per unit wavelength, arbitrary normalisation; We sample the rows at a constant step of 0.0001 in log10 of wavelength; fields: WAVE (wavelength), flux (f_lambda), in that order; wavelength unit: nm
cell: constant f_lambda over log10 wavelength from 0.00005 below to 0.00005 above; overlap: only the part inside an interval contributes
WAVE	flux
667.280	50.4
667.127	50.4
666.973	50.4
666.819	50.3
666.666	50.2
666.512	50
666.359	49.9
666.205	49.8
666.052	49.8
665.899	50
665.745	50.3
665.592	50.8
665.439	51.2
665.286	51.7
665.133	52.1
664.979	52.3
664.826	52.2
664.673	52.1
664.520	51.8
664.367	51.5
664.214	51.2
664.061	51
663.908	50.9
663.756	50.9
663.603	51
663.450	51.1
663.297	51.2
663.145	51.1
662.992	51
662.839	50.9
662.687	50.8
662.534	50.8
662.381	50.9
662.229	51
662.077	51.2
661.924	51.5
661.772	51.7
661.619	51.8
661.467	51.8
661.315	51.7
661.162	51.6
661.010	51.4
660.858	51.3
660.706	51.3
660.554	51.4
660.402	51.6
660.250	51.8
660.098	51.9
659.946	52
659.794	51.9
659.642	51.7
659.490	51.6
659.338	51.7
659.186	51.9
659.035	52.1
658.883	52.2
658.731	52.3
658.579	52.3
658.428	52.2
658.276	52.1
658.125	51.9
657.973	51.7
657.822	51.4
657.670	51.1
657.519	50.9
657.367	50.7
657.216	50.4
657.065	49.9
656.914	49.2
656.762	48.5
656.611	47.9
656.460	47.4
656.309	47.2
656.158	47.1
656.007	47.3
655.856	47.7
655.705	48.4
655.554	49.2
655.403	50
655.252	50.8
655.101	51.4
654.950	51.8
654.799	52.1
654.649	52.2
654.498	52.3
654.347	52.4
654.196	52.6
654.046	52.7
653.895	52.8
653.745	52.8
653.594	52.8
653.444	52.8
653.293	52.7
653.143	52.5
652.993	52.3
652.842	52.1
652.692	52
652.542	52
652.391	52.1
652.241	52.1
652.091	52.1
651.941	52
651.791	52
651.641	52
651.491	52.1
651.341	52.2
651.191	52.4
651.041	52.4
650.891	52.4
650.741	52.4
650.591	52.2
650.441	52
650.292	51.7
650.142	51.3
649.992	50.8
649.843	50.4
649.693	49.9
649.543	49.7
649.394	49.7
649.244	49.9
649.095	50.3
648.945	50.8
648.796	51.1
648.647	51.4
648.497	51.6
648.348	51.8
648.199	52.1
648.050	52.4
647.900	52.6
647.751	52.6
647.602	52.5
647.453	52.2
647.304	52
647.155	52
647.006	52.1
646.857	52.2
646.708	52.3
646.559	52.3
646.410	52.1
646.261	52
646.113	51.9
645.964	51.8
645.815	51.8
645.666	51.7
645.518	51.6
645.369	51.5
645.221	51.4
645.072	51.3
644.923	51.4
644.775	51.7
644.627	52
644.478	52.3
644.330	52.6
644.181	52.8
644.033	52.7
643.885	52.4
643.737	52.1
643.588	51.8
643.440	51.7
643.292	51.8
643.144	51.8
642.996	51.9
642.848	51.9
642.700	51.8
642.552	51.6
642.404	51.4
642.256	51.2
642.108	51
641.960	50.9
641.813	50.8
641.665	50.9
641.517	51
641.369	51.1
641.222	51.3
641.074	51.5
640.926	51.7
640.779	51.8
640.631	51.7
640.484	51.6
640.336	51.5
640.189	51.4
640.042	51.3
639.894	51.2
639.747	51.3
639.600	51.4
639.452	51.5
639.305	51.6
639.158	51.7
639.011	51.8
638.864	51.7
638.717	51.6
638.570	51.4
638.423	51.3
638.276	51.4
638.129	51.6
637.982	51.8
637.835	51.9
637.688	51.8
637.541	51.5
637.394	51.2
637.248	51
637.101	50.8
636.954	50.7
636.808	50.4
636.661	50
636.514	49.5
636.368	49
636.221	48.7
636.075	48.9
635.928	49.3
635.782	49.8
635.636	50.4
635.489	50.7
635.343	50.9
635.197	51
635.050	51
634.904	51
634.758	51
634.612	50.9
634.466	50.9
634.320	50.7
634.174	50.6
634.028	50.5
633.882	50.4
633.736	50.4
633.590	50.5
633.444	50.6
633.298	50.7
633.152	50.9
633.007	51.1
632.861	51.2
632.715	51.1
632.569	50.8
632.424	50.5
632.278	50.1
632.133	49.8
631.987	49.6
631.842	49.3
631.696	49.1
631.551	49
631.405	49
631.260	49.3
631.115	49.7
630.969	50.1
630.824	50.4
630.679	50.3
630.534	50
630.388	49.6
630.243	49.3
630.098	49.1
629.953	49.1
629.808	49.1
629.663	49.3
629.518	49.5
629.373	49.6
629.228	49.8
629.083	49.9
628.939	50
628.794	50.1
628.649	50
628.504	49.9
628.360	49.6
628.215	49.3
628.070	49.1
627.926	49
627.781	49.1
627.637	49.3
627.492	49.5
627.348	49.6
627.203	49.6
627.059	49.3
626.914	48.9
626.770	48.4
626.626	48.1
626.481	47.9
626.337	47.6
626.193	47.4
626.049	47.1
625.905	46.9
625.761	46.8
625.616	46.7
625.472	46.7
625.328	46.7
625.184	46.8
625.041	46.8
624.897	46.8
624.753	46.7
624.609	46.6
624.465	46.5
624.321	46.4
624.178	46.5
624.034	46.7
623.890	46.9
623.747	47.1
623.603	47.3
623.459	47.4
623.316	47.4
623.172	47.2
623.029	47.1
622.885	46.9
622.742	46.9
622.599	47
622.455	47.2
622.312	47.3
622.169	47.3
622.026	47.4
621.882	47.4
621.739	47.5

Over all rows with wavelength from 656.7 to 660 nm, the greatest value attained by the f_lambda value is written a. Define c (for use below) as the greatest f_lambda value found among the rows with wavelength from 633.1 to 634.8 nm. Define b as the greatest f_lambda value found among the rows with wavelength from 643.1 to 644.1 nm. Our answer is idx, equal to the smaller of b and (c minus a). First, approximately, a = 52.3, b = 52.7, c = 51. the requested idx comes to -1.3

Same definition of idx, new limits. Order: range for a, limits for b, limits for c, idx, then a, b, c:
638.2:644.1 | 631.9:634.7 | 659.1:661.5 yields -0.7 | 52.7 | 51.2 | 52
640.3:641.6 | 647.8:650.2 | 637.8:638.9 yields 0.1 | 51.8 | 52.6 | 51.9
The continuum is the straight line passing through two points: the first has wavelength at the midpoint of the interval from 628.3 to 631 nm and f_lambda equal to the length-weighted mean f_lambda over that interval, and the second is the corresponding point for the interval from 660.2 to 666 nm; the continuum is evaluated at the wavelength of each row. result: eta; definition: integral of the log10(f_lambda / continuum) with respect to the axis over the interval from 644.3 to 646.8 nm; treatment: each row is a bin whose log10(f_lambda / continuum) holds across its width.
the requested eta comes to 0.029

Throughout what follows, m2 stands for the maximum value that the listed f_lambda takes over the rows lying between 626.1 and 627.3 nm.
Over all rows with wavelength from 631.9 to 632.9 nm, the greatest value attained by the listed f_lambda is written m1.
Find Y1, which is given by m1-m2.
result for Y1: 1.6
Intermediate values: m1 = 51.2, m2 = 49.6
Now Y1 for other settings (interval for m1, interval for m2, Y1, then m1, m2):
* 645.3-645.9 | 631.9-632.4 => 1.7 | 51.8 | 50.1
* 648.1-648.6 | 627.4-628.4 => 2.5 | 52.1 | 49.6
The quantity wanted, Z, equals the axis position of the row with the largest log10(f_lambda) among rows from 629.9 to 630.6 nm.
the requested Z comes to 630.534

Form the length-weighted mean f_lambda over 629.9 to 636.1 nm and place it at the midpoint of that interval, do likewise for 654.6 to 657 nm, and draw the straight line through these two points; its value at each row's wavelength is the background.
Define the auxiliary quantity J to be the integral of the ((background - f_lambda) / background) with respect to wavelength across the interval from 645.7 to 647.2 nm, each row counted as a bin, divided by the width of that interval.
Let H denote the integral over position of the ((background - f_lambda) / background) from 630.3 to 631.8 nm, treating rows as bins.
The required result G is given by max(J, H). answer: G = 0.020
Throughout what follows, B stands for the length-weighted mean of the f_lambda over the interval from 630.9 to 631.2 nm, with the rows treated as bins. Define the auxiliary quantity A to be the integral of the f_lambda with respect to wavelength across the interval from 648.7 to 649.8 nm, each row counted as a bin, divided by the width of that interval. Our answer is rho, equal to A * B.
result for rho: 2502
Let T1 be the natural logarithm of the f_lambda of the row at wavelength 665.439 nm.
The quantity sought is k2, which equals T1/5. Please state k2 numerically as 0.787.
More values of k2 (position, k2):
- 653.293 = 0.793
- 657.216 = 0.784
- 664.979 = 0.791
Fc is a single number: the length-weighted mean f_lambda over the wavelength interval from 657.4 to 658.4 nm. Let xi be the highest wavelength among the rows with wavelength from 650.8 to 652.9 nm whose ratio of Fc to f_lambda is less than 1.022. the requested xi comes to 652.842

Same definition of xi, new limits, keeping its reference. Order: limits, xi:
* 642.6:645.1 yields 645.072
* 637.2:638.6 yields 638.570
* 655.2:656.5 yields 655.252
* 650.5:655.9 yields 655.252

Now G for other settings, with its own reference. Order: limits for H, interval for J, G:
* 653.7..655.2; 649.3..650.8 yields -0.030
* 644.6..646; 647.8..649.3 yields -0.038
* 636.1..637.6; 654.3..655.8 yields -0.005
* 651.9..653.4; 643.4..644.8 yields -0.050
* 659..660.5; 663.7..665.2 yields -0.056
